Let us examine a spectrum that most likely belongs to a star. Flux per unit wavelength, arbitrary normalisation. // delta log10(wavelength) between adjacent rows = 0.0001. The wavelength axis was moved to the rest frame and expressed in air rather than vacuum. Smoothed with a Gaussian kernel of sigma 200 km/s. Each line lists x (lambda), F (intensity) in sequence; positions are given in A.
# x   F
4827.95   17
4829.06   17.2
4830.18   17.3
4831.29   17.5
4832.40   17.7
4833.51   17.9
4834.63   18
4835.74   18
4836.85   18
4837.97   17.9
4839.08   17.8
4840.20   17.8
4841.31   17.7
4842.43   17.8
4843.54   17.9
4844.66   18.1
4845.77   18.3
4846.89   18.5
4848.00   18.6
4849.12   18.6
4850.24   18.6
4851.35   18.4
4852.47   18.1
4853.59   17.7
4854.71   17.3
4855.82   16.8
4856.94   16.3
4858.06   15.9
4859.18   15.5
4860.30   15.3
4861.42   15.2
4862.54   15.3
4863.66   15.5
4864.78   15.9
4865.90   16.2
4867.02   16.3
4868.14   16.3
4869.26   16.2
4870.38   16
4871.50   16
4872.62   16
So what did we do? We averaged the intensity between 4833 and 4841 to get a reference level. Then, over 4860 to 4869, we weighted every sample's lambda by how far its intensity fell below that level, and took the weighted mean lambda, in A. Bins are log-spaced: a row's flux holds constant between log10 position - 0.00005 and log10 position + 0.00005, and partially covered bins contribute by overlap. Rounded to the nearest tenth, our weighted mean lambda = 4863.7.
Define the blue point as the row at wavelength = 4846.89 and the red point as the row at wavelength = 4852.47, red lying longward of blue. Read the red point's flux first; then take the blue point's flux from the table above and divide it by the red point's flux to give 1.02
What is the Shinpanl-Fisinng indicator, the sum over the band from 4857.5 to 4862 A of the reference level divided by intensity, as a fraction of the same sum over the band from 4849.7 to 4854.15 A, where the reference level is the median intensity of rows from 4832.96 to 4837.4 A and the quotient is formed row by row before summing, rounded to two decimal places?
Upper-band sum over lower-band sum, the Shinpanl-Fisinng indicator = 1.18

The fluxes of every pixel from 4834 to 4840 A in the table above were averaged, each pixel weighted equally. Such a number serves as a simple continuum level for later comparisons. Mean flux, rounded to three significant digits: 17.9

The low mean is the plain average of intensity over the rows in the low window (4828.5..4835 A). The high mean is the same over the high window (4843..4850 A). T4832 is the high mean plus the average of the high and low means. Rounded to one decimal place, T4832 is 36.3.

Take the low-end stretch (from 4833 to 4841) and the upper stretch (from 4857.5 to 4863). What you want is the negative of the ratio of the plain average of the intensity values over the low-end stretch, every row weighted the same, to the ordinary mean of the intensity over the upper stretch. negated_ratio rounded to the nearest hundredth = -1.16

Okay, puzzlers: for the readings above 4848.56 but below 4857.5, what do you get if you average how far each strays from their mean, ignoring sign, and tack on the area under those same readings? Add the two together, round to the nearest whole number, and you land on 159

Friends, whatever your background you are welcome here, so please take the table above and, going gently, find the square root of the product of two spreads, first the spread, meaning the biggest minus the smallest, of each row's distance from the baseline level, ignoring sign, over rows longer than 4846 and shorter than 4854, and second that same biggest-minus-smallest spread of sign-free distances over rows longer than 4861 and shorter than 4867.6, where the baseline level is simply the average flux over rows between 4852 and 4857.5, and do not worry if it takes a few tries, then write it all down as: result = 1.0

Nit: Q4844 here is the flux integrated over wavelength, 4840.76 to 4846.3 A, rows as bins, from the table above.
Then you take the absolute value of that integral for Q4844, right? 100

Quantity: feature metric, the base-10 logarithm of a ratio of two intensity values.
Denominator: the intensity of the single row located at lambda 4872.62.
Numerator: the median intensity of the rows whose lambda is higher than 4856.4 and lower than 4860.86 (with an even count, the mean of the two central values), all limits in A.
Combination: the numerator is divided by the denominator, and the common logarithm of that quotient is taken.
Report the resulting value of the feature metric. -0.01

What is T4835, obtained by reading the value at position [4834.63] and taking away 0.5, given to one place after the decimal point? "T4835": 17.5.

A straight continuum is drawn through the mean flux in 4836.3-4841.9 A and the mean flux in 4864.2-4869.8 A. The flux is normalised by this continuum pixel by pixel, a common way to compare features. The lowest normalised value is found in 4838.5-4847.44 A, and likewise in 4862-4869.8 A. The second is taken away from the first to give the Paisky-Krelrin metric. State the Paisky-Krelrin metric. 0.07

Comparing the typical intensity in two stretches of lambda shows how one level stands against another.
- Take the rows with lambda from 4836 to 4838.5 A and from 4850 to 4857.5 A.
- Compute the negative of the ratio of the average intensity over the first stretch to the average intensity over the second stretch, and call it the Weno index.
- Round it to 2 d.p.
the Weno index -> -1.02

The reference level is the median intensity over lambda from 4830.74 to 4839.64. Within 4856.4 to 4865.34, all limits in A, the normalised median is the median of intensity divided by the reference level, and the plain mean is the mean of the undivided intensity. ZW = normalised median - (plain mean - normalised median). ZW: -13.9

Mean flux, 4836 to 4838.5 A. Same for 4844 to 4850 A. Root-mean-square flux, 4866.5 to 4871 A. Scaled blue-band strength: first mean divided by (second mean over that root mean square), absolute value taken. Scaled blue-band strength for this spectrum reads 15.8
